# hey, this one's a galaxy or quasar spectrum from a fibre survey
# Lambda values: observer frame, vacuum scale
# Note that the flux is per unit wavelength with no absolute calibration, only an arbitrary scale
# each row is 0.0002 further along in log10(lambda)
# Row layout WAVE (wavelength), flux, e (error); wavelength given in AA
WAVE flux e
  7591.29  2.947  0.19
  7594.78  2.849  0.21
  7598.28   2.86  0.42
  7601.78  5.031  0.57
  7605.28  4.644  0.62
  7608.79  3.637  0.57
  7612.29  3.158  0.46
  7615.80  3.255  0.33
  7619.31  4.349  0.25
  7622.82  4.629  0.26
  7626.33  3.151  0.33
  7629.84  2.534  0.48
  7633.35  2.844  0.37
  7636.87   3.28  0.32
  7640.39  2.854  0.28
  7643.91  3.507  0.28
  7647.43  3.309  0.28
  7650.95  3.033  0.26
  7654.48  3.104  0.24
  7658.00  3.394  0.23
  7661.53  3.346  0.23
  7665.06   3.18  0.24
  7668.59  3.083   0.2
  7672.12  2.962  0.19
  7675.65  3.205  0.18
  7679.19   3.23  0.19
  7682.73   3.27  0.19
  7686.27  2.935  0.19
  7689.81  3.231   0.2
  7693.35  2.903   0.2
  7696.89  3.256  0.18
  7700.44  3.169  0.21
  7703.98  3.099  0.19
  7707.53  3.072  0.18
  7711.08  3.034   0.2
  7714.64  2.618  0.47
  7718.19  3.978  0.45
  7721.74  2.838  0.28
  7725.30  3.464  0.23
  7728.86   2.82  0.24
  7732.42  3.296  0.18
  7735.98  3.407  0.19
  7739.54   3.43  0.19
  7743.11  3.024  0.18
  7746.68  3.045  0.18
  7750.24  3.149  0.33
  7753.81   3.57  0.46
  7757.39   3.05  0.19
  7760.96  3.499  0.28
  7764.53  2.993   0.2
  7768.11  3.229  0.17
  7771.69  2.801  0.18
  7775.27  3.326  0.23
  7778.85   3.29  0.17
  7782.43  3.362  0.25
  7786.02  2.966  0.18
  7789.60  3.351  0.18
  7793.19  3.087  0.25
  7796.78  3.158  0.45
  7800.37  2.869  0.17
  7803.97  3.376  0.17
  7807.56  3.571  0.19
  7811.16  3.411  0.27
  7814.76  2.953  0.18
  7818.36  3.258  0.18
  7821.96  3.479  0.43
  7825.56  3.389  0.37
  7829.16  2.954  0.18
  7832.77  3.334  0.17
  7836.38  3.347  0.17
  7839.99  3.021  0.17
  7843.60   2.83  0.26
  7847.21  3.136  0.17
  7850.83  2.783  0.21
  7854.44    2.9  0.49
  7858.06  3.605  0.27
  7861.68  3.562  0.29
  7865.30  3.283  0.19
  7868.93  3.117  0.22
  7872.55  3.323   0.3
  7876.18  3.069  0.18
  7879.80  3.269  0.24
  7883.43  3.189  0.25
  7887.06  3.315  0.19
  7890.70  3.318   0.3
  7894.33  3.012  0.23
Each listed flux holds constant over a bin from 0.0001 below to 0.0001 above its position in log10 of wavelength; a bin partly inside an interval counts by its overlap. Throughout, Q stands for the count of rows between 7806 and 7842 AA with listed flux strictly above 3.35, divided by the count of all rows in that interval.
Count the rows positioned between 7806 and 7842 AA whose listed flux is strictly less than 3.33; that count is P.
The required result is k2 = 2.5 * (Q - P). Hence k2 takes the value -9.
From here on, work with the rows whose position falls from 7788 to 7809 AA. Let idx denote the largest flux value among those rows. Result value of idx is 3.571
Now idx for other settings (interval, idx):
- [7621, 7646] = 4.629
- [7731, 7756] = 3.57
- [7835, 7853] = 3.347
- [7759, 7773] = 3.499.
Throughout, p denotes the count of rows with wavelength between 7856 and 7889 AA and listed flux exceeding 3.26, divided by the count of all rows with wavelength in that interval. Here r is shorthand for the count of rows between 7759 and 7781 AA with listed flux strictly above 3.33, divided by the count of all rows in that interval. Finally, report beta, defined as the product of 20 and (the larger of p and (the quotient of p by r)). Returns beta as 80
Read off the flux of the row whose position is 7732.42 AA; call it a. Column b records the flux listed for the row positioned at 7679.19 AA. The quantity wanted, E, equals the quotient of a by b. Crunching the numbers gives 1.02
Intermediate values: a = 3.296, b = 3.23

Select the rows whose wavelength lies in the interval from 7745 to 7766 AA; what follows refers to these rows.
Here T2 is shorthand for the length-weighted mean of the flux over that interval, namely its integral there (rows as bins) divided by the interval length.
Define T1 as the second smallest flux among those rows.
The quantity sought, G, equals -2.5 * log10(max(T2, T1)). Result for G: -1.27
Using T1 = 3.045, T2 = 3.22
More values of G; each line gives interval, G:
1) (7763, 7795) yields -1.25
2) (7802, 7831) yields -1.29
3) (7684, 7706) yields -1.23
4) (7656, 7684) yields -1.27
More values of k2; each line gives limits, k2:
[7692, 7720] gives -17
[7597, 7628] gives -9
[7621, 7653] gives -17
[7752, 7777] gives -12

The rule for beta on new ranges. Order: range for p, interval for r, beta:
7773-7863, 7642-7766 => 40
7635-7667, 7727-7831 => 29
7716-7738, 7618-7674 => 43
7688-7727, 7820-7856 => 9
